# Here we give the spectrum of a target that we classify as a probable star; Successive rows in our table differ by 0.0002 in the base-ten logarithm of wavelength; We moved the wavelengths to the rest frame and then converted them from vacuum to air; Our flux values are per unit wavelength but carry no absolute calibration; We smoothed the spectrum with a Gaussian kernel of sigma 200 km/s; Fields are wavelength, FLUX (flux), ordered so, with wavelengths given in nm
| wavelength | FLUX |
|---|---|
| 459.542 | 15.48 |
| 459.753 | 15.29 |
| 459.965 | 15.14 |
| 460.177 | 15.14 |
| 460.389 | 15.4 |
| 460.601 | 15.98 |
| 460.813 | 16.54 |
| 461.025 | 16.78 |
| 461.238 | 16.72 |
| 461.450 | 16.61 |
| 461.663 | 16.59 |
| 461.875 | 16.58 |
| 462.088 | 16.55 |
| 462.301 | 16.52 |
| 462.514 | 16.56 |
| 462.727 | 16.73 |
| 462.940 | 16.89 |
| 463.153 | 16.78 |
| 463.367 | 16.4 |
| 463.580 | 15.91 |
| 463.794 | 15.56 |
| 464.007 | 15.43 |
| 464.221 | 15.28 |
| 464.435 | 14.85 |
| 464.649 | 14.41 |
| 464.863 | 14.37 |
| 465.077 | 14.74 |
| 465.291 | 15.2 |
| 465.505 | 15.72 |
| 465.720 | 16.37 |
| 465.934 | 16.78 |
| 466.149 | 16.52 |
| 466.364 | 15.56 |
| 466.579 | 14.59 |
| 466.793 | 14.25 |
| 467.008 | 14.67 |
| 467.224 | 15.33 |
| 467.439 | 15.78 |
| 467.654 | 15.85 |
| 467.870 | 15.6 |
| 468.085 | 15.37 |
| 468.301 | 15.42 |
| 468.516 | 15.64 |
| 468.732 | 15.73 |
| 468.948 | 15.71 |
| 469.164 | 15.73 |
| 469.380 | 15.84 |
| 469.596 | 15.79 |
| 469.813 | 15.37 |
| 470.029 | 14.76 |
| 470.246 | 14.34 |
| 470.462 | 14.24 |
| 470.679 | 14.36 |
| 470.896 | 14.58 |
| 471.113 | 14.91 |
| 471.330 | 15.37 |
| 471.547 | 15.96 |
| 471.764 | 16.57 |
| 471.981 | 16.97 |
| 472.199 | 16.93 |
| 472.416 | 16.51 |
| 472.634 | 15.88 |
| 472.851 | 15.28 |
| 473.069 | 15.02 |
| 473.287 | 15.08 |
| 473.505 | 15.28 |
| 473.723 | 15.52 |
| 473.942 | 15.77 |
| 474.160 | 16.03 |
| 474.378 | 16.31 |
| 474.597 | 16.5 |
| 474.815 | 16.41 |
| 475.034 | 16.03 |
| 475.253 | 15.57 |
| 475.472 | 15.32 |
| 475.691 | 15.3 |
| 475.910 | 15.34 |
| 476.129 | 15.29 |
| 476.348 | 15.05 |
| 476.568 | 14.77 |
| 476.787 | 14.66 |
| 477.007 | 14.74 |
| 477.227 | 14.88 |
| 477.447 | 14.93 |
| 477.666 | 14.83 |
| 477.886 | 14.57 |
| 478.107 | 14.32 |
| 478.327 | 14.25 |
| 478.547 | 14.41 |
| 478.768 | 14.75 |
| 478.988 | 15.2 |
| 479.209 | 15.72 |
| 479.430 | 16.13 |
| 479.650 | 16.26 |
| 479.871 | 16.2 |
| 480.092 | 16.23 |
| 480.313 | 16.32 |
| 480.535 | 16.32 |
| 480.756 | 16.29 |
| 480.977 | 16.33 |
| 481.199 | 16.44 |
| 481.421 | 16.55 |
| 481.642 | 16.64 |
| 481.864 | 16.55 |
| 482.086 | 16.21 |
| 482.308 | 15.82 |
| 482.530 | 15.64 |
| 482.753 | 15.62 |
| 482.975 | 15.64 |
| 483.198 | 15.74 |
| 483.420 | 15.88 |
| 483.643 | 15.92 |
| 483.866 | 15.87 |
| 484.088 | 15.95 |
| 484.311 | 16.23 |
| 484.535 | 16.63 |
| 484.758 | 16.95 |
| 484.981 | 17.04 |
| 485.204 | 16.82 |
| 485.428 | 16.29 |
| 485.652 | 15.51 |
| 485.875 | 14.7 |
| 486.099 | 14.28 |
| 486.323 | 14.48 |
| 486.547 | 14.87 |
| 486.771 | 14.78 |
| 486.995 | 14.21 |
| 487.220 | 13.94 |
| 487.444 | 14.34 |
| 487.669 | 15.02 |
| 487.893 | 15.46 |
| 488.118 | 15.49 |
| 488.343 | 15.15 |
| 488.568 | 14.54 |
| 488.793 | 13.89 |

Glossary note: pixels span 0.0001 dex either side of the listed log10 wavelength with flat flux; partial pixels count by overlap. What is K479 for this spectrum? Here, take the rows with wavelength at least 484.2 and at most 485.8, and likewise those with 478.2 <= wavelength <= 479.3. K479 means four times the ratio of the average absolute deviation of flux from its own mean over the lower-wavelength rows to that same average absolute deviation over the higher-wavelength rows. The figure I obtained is 4.6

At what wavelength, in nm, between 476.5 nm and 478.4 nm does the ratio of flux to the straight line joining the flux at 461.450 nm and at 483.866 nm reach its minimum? 478.327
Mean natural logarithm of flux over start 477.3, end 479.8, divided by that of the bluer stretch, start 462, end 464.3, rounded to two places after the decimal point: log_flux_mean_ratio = 0.97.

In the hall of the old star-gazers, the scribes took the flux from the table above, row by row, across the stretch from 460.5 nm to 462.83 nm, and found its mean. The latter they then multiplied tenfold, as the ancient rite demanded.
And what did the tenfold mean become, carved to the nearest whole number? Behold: 166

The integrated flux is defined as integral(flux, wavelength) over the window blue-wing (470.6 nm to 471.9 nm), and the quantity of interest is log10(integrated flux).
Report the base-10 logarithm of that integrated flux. 1.30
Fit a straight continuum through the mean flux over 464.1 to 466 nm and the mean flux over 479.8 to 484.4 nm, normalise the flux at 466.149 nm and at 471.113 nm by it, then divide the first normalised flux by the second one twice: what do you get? 1.18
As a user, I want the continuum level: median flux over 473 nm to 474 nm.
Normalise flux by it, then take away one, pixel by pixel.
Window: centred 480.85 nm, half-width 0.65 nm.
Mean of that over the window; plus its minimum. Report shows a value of 0.14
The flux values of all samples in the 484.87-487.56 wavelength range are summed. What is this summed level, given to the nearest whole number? 181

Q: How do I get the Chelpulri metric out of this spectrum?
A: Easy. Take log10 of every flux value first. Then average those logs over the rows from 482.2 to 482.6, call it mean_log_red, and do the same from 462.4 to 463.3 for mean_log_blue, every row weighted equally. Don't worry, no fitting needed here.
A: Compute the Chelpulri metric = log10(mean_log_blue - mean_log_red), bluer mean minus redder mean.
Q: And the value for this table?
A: -1.6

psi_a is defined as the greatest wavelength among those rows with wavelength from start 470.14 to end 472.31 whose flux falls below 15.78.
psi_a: 471.330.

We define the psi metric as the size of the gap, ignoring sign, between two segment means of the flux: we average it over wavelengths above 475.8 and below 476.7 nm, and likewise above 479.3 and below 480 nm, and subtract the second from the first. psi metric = 1.1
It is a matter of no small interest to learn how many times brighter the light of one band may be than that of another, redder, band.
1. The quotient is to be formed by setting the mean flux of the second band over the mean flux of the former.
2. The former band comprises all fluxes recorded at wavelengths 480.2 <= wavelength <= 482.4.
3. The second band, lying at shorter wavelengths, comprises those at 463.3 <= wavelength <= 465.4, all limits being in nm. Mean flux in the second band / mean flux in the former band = 0.93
